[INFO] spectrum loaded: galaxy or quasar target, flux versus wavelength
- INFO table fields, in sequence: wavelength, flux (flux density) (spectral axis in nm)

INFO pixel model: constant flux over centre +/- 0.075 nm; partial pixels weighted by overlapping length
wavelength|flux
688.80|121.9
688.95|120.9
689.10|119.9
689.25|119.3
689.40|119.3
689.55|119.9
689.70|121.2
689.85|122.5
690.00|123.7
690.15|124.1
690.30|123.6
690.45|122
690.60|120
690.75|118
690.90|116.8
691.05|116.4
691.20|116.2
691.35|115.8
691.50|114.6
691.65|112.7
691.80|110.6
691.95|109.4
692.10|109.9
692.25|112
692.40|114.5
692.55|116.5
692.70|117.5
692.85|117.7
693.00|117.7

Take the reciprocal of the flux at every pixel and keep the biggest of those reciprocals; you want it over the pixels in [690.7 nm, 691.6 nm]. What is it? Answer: 0.0087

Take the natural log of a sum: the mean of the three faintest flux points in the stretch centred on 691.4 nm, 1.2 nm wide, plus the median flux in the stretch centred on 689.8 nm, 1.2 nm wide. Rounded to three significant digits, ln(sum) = 5.45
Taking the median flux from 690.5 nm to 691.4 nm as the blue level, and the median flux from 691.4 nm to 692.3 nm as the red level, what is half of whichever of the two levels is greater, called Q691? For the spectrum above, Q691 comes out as 58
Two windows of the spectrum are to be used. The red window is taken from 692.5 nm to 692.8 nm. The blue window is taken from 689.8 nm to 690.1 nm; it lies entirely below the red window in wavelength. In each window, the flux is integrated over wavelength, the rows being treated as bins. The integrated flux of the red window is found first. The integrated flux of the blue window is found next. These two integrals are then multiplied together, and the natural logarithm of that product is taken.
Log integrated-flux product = 7.2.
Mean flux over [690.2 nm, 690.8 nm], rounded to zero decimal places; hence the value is 121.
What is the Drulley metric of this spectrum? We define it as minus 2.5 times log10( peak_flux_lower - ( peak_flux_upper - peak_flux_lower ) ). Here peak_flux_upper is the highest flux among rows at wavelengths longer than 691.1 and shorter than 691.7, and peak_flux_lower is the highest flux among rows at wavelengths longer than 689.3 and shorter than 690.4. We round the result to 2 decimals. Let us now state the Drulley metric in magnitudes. -5.30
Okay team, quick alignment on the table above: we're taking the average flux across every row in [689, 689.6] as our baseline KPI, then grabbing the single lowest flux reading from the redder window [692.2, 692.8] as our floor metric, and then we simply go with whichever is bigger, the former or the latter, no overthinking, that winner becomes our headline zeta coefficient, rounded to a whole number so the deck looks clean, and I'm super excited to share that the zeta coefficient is 120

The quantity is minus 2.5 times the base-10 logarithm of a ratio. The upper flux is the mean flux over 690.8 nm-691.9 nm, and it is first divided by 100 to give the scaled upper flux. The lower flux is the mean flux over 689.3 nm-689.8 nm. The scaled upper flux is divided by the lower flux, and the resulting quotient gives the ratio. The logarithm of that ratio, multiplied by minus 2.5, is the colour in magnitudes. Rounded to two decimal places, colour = 5.05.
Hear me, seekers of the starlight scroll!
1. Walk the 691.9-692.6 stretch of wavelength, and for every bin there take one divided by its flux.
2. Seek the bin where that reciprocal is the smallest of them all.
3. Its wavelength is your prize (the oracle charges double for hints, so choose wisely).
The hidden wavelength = 692.55 nm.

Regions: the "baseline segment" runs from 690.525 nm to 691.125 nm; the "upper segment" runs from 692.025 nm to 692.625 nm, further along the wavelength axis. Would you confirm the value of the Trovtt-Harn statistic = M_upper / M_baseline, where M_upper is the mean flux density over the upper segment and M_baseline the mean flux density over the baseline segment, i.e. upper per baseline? 0.961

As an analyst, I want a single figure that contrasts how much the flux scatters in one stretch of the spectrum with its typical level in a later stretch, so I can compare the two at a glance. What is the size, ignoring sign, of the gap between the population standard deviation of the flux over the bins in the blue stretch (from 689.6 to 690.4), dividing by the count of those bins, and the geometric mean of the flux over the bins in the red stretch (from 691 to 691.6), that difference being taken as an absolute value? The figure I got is 115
